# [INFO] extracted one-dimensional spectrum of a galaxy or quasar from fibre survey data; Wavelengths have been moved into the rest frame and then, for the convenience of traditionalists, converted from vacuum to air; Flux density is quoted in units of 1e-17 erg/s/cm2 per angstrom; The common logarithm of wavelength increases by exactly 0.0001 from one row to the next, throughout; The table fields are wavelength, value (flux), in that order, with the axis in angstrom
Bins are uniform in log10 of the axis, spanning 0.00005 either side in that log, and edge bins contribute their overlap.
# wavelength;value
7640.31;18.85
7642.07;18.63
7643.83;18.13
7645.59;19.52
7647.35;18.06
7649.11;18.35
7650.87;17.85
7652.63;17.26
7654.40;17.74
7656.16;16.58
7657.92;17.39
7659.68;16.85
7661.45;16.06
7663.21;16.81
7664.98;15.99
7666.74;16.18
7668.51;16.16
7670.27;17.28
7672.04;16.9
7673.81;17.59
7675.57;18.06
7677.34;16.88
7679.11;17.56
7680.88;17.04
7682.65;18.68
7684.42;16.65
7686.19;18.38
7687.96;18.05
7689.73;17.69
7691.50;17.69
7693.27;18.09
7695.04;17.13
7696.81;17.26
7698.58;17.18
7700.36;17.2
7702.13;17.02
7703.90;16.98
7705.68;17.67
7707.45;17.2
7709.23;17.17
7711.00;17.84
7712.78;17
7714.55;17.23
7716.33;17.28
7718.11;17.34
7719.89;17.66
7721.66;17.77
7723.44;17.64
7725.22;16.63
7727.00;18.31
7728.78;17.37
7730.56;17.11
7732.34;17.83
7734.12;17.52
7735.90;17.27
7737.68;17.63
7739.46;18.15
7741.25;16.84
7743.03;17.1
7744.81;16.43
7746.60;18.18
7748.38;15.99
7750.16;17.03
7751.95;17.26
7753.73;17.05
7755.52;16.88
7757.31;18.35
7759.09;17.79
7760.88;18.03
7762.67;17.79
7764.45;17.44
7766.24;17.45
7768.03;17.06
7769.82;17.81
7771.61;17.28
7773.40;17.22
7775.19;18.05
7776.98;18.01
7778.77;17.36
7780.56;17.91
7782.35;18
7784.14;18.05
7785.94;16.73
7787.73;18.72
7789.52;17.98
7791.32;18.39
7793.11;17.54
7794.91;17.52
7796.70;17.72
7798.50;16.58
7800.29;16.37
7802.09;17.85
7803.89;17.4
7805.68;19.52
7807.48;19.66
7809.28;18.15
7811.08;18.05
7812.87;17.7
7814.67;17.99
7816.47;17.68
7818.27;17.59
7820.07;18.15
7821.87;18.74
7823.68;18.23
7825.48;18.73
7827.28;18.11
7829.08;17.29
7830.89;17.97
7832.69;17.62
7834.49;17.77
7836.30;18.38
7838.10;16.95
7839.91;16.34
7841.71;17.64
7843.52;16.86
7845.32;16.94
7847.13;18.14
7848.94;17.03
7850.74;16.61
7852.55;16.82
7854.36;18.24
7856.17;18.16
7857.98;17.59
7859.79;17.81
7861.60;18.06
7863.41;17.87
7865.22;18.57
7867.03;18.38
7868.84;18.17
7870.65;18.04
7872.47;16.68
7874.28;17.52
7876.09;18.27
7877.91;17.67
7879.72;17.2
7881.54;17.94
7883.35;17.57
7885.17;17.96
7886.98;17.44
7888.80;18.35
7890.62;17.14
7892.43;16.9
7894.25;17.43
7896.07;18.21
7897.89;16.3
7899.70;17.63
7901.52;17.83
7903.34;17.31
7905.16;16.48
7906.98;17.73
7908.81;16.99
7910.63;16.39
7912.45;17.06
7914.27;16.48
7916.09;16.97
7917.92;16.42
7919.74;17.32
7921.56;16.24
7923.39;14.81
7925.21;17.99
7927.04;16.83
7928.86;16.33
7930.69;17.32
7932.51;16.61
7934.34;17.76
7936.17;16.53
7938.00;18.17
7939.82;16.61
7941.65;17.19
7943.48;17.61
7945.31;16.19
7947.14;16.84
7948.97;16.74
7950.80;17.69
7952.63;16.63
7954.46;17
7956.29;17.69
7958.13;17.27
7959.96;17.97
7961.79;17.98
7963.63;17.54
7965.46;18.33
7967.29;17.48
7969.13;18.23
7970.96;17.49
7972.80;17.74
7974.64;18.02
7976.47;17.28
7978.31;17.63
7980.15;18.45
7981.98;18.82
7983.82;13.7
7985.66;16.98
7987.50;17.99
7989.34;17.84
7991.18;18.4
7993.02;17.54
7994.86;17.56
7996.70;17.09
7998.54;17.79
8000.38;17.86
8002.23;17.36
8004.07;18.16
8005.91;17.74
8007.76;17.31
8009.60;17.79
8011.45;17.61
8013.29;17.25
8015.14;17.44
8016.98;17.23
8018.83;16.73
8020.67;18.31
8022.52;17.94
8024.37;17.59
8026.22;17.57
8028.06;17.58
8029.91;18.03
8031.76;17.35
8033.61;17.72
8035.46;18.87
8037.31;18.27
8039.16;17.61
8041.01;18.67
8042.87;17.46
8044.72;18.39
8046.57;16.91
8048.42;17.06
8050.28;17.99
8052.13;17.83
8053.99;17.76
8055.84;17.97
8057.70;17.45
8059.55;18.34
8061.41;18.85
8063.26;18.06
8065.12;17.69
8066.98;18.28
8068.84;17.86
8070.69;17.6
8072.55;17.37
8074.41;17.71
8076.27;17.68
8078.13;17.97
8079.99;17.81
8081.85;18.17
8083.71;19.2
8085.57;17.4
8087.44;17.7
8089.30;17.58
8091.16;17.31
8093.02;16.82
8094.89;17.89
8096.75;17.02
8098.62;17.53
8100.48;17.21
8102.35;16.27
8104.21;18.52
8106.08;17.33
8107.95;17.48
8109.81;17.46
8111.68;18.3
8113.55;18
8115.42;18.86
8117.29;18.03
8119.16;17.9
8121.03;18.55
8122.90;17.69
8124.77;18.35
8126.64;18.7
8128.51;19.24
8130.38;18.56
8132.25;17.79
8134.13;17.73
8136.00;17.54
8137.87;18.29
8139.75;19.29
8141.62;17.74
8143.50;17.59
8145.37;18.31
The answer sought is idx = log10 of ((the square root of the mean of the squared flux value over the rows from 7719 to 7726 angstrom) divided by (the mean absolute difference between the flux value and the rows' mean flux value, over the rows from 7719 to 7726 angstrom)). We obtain 1.64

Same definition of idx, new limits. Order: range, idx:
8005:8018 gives 1.94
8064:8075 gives 1.92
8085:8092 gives 2.09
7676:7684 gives 1.48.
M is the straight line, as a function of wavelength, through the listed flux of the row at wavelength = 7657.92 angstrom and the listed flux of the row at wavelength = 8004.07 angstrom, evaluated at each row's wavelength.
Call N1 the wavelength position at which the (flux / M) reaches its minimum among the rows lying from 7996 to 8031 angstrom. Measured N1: 8018.83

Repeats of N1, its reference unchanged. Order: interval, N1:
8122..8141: 8136.00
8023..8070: 8046.57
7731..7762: 7748.38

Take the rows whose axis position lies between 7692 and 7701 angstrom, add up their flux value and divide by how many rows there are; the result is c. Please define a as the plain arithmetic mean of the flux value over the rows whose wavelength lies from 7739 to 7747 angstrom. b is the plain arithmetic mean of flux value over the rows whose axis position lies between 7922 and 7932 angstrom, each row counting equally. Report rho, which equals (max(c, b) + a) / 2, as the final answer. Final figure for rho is 17.36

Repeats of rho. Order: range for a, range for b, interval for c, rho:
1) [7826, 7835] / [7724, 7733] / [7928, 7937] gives 17.60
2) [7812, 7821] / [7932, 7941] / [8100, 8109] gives 17.59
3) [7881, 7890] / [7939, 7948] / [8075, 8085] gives 18.01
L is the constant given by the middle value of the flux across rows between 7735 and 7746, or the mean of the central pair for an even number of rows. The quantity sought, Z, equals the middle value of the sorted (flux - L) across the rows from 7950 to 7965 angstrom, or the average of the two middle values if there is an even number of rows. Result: 0.43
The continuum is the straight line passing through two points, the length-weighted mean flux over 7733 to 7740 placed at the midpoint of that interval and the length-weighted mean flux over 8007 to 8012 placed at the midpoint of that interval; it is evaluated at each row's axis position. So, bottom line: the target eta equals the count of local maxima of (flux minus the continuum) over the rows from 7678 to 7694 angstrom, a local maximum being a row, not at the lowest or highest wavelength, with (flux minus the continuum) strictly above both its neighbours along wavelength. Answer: 2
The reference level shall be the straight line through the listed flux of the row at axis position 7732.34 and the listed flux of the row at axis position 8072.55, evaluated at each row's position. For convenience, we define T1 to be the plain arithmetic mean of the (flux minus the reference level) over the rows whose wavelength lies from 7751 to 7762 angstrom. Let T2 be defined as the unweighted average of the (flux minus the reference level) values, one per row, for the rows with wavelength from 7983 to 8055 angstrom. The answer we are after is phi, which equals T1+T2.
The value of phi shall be -0.1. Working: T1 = -0.2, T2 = 0.15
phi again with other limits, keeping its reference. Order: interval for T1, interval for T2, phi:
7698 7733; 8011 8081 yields -0.1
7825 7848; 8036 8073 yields 0.4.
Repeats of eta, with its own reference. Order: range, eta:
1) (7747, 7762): 2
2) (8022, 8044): 3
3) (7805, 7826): 3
